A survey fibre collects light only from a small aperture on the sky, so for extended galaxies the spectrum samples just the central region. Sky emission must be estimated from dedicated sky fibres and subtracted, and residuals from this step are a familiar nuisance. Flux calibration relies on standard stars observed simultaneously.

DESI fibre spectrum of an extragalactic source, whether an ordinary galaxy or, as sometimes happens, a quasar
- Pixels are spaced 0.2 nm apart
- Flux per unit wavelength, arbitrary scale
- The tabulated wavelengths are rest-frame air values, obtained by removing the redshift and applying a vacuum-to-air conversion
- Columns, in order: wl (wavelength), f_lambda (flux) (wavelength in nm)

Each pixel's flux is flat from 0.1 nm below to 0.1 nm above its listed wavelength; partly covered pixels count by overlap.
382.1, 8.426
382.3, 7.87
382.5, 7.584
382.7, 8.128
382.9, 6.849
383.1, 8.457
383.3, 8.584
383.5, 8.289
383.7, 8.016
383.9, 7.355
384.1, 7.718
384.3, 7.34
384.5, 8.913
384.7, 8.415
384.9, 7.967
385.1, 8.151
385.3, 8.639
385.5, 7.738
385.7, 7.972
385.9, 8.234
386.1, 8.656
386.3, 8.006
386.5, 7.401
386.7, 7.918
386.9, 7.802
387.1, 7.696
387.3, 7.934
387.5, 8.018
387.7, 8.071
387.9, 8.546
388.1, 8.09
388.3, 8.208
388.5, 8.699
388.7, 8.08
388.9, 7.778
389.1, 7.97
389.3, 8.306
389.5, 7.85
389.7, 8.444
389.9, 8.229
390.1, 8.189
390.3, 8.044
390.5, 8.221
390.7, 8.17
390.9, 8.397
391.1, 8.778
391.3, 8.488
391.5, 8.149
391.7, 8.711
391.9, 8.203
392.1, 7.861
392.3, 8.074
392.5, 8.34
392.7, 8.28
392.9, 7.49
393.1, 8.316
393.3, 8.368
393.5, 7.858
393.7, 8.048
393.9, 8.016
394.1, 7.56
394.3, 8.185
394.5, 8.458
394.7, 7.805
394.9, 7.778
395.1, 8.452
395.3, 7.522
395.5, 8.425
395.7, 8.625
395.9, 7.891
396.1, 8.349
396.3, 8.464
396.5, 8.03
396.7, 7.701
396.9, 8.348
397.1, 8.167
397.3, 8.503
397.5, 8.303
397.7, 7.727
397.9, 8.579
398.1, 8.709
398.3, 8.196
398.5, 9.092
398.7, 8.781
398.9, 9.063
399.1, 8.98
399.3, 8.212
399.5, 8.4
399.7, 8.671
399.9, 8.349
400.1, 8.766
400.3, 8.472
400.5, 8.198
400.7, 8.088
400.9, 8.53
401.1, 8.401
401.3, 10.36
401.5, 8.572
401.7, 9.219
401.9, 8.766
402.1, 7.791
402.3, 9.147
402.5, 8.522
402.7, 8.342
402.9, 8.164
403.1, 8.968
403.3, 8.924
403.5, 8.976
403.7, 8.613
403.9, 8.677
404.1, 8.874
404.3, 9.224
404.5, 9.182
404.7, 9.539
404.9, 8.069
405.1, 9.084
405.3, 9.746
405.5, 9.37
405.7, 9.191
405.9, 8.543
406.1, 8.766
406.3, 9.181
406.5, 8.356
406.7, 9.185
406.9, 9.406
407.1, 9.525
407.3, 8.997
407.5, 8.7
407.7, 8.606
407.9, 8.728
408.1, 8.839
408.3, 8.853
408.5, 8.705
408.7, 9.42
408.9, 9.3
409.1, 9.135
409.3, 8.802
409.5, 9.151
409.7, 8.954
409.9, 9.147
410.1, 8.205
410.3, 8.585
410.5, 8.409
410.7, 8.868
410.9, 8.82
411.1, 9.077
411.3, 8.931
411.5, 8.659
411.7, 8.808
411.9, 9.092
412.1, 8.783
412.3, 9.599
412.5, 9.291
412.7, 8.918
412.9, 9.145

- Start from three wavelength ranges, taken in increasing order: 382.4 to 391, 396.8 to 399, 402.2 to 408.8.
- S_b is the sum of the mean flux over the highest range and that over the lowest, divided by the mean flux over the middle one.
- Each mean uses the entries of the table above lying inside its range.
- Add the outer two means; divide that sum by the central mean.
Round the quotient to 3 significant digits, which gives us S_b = 2.00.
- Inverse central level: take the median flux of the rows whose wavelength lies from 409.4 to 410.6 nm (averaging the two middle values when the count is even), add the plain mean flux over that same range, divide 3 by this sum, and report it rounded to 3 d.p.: 0.171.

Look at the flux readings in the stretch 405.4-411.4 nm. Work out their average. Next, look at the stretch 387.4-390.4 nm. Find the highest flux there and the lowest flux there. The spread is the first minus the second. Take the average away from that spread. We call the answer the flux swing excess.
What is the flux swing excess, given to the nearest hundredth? -8.00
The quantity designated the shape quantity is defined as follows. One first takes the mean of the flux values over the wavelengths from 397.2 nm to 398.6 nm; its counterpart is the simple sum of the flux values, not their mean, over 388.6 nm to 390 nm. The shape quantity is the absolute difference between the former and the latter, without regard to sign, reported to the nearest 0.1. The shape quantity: 48.2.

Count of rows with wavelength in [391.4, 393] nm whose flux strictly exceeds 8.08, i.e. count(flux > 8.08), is 5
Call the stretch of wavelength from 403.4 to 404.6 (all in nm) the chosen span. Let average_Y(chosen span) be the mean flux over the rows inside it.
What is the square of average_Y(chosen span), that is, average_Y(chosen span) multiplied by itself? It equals 80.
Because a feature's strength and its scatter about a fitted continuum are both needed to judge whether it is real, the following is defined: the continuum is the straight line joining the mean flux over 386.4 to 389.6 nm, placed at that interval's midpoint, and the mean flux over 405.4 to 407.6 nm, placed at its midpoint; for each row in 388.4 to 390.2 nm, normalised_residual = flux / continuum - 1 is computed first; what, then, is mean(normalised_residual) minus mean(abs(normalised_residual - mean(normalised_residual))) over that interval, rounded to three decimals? -0.017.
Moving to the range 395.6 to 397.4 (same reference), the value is -0.059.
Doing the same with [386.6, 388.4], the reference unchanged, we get -0.015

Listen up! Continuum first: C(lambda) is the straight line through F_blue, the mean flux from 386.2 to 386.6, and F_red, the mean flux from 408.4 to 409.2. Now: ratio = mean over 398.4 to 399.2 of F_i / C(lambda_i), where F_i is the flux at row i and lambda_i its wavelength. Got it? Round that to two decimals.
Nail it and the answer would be 1.06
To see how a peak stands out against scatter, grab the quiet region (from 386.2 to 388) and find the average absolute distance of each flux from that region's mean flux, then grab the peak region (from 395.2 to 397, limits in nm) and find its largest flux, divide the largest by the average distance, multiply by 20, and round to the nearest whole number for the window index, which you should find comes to 850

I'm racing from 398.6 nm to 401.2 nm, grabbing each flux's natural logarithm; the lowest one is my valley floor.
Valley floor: 2.09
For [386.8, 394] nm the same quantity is 2.01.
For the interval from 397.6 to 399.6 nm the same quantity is 2.04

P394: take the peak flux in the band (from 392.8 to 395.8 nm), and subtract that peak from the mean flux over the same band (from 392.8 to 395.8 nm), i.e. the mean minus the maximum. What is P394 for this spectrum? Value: -0.6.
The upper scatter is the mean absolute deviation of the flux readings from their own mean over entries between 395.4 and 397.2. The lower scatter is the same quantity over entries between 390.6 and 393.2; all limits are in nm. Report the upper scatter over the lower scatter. 1.0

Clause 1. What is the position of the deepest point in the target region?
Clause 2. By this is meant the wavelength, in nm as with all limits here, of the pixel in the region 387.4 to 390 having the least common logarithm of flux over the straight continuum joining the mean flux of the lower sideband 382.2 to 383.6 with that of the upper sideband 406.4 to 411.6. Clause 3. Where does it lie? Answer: 388.9 nm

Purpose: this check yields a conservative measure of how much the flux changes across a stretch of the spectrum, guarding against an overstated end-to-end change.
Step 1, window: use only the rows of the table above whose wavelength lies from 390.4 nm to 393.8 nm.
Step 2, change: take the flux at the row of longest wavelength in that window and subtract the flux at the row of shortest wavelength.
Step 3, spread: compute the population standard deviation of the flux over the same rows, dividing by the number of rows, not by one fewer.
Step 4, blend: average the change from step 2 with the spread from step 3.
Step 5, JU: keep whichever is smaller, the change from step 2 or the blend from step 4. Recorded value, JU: -0.2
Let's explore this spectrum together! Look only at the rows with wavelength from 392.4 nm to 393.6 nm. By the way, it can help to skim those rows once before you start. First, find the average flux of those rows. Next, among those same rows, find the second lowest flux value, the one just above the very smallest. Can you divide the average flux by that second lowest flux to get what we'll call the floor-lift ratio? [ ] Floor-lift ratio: 1.03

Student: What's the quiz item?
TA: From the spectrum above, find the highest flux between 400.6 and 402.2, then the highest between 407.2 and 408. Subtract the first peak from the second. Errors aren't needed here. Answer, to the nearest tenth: -1.4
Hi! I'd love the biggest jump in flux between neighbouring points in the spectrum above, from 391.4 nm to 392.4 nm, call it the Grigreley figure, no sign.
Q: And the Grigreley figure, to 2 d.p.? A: 0.56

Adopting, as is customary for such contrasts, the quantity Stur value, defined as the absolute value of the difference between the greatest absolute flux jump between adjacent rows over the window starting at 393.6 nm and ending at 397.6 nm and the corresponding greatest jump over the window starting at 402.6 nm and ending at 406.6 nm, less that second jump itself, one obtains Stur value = -0.93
